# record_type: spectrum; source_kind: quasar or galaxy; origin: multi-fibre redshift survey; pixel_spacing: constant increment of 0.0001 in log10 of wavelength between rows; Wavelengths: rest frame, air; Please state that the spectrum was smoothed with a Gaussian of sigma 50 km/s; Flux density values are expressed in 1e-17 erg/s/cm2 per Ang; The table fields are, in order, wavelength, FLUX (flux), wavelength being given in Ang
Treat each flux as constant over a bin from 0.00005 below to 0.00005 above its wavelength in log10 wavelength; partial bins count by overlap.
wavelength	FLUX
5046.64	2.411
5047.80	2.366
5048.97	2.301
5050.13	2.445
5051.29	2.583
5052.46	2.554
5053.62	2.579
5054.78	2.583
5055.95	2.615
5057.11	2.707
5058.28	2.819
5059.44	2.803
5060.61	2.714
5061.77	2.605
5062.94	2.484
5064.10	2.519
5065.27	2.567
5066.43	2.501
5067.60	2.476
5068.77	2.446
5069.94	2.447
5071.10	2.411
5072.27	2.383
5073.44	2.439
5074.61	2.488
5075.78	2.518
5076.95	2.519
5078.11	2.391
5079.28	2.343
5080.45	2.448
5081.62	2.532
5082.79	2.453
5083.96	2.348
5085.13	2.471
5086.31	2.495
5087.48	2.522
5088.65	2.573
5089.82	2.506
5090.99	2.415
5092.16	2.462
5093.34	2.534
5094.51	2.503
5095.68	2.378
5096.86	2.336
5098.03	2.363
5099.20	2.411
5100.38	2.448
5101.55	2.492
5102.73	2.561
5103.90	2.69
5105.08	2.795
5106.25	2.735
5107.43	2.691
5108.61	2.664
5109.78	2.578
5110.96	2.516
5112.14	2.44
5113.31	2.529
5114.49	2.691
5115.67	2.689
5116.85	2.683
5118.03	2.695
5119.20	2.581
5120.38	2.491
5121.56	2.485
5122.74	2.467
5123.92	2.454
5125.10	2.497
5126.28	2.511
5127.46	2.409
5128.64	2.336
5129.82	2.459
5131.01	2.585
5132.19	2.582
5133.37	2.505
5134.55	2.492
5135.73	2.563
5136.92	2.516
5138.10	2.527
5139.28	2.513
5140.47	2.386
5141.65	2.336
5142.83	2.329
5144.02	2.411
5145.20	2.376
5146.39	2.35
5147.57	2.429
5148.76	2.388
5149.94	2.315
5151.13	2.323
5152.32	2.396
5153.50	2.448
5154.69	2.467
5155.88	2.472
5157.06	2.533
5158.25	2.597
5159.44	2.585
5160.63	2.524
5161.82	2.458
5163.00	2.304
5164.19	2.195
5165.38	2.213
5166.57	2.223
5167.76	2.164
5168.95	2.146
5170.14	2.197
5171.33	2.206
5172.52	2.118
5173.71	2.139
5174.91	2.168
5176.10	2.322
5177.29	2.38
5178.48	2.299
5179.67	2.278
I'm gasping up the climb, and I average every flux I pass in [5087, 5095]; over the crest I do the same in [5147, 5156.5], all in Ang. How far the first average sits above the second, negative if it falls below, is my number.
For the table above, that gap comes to 0.10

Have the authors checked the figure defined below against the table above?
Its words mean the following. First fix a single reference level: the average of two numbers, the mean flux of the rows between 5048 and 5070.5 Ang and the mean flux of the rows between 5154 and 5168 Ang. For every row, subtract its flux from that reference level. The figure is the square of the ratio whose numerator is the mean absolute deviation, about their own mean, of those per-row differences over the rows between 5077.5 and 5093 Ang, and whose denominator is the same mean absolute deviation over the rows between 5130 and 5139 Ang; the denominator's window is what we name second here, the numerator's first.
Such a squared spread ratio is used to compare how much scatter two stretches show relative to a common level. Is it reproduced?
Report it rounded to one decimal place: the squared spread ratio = 2.8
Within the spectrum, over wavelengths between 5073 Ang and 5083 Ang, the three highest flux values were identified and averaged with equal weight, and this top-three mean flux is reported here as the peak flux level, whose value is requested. 2.52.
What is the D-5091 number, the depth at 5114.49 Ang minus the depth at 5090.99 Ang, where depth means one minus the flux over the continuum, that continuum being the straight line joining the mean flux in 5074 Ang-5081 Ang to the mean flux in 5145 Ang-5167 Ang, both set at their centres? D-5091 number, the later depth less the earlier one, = -0.12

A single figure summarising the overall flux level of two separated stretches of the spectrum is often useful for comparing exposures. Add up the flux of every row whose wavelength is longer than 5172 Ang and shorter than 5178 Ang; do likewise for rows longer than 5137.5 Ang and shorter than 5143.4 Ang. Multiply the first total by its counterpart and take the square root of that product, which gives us 11.6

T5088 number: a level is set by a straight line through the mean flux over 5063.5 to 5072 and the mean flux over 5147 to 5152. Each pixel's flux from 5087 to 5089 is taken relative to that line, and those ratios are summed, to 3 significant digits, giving 2.08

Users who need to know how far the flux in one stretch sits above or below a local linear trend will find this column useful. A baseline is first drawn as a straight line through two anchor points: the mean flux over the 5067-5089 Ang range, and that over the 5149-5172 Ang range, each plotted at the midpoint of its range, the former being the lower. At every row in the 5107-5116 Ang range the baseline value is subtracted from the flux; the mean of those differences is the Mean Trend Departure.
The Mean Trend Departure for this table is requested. 0.18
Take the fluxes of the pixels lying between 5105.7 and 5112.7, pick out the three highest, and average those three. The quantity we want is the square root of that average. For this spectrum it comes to 1.642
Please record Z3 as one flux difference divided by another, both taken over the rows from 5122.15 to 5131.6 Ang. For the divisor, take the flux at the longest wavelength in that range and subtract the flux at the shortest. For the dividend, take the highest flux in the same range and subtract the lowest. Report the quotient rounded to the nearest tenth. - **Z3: 2.1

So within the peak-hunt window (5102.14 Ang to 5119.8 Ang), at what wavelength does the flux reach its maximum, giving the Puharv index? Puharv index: 5105.08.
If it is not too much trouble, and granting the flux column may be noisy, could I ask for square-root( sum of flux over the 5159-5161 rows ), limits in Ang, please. 2.26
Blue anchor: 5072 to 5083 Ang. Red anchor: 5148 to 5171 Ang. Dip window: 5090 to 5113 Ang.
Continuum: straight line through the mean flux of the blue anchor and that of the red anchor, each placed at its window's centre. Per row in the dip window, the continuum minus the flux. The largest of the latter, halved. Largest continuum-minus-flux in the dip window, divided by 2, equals 0.048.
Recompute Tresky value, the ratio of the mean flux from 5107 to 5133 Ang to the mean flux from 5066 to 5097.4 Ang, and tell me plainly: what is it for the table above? 1.04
